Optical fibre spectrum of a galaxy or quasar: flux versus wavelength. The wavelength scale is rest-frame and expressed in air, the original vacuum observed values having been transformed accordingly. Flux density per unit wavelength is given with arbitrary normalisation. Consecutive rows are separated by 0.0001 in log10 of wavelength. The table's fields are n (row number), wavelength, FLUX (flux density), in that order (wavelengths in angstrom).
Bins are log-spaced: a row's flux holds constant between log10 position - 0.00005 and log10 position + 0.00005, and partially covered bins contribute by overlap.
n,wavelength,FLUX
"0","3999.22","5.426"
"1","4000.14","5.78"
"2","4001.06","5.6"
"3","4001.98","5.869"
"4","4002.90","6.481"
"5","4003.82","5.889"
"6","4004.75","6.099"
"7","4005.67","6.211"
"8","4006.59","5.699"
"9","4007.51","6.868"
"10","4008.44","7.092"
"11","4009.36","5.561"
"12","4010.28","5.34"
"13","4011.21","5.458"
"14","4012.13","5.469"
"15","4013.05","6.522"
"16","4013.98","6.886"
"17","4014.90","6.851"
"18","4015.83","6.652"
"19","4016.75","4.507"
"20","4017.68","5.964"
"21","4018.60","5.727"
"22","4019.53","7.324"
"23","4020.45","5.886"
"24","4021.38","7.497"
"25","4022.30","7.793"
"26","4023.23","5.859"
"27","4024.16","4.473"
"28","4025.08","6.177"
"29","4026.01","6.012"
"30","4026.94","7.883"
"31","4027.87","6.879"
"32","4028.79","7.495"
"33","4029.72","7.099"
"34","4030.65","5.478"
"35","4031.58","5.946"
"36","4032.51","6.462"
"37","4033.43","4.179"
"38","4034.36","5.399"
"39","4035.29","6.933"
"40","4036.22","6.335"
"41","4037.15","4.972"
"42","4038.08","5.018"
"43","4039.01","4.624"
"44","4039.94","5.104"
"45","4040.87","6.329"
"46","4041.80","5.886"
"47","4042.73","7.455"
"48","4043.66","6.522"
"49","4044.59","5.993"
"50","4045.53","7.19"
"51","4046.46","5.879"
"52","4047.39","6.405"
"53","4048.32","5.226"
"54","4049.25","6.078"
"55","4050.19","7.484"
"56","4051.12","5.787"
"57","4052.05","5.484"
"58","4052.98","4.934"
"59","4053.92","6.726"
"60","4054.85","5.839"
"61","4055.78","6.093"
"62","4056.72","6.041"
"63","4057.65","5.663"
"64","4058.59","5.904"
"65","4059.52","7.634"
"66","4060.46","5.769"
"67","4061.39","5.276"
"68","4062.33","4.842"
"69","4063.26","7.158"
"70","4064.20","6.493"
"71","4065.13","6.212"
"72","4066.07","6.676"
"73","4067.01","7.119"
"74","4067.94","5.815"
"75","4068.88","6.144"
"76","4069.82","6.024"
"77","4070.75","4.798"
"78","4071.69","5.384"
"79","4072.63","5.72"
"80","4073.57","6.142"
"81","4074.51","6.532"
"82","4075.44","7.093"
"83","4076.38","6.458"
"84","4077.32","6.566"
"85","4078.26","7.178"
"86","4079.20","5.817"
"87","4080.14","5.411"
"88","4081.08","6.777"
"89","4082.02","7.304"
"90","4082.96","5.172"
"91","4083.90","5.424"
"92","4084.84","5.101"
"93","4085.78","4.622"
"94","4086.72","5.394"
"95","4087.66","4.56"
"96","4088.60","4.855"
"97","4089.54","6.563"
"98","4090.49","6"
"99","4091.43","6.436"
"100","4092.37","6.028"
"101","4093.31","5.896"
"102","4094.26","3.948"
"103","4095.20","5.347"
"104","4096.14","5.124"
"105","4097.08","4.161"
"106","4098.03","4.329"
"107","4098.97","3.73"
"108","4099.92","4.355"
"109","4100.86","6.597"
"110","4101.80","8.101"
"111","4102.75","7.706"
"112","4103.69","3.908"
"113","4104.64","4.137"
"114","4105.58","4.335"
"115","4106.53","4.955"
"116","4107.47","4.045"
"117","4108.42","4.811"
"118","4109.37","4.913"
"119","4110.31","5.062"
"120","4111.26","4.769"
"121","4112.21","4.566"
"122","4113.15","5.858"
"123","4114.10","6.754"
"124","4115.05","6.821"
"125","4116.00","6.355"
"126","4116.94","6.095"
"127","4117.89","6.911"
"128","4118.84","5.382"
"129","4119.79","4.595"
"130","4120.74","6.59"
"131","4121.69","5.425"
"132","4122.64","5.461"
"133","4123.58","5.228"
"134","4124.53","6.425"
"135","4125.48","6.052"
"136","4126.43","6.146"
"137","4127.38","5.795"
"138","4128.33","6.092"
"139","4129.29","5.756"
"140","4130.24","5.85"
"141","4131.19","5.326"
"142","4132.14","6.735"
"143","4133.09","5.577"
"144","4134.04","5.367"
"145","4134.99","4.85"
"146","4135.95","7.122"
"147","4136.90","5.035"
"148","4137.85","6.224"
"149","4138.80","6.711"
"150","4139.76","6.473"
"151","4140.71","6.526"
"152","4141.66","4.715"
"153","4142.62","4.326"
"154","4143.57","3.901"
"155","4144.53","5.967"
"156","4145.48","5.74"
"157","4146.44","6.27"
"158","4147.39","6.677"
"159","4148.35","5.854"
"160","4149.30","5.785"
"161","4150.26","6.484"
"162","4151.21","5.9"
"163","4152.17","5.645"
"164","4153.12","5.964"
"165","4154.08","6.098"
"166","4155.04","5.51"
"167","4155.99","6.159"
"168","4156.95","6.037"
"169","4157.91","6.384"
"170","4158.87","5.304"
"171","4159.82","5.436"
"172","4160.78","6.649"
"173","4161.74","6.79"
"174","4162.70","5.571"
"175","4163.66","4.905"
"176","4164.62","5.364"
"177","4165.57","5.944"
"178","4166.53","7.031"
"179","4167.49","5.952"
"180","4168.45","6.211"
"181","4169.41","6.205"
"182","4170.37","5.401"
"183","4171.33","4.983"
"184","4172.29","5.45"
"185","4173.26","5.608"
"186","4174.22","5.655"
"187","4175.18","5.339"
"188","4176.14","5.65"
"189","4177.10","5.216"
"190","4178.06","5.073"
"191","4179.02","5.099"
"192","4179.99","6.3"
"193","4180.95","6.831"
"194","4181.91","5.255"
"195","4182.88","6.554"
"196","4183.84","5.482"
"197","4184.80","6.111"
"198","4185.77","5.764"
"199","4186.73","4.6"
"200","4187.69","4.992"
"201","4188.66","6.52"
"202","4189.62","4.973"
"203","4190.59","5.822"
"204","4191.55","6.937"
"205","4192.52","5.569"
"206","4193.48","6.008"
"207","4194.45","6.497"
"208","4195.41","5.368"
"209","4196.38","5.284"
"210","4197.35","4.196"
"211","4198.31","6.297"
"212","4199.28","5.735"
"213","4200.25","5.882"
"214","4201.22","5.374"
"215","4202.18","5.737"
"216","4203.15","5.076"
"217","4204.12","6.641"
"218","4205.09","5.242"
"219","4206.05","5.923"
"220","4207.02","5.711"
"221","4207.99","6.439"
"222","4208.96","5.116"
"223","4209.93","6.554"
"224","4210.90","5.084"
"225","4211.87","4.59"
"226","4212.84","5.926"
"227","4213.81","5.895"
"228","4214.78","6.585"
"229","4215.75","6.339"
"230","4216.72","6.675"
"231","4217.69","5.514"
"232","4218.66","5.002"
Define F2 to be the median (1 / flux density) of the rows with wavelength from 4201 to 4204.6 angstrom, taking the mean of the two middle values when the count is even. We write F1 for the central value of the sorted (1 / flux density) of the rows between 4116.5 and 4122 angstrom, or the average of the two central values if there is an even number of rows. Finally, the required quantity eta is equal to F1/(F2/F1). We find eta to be 0.168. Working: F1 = 0.174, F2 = 0.180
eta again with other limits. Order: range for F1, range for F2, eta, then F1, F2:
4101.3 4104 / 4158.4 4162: 0.101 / 0.130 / 0.167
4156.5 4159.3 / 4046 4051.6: 0.164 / 0.166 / 0.167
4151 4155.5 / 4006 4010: 0.179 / 0.169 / 0.161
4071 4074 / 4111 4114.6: 0.161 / 0.175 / 0.190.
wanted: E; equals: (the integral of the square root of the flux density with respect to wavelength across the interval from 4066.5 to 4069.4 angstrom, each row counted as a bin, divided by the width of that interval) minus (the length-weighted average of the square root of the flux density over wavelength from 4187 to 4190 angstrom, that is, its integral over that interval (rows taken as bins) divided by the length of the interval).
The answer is 0.18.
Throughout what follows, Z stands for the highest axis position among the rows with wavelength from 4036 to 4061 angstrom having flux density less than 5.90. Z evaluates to 4060.46 angstrom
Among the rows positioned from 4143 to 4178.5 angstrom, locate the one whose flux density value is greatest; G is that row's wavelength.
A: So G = 4166.53 angstrom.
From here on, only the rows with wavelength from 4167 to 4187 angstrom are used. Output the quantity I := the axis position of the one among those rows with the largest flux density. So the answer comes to 4180.95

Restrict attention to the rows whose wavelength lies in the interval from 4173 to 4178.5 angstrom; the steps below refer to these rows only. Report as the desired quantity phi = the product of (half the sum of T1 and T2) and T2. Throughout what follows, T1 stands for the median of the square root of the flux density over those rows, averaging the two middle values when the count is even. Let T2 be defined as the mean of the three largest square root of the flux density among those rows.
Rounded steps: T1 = 2.34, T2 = 2.37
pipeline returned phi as 5.6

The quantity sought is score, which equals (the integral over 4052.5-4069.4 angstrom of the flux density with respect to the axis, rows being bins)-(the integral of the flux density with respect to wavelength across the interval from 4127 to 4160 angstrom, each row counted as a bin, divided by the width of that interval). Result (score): 98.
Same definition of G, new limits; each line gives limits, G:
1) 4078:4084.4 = 4082.02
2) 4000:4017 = 4008.44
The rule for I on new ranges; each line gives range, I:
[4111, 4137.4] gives 4135.95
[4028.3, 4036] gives 4028.79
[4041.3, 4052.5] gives 4050.19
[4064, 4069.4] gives 4067.01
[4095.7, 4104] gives 4101.80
